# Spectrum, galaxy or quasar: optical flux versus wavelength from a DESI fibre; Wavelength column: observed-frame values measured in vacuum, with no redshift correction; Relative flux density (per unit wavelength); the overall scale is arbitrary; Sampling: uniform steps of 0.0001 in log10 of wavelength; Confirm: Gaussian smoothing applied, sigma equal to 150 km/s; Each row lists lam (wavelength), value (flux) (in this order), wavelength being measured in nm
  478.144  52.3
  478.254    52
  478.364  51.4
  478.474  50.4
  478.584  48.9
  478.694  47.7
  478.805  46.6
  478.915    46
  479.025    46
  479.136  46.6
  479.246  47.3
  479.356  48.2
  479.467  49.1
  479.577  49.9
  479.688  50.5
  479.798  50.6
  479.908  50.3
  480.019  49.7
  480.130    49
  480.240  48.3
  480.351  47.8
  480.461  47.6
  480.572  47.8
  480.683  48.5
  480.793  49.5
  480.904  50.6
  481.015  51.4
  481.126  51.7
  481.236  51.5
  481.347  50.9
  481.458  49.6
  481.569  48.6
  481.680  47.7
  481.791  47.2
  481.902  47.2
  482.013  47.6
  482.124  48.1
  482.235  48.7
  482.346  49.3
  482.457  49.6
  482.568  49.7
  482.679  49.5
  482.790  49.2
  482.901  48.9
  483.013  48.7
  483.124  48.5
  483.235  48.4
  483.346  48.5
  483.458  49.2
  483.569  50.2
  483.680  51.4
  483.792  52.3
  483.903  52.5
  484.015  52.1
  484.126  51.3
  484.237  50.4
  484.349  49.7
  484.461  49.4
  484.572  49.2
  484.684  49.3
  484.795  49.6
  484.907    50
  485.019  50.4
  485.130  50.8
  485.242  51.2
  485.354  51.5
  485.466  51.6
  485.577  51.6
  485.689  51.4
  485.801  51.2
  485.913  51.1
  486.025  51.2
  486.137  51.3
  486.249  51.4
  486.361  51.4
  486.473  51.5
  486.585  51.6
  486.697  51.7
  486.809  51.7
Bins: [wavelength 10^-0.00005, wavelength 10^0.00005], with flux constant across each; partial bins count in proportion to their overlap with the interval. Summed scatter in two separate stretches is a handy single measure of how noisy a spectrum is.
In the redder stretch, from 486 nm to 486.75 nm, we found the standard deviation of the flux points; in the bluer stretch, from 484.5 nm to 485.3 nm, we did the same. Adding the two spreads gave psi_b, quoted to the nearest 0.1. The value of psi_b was 0.9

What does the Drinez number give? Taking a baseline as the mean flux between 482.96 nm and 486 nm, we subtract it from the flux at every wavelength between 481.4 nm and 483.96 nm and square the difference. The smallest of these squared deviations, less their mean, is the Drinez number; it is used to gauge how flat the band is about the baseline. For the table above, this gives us -3.5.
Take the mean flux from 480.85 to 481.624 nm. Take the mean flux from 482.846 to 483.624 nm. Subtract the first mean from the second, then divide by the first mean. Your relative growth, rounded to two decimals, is -0.03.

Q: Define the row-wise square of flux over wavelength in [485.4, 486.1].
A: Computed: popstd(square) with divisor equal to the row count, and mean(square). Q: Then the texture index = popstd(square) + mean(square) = 2657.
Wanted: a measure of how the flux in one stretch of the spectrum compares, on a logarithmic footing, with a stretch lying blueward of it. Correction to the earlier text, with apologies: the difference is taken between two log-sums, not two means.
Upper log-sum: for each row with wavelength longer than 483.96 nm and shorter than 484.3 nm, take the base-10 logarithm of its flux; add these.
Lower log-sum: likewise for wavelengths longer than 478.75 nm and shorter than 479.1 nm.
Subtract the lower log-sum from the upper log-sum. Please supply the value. 0.14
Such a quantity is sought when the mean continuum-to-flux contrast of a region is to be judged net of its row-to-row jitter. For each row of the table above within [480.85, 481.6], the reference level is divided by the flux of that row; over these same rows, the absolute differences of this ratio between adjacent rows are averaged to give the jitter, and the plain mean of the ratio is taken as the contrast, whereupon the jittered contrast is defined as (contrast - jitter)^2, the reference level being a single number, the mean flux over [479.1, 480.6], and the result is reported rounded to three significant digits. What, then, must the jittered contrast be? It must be 0.903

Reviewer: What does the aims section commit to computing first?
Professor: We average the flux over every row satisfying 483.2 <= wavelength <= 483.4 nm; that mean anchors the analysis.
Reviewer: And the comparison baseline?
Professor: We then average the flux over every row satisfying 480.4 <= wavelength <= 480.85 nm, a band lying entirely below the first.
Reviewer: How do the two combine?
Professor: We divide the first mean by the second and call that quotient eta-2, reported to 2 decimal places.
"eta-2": 1.00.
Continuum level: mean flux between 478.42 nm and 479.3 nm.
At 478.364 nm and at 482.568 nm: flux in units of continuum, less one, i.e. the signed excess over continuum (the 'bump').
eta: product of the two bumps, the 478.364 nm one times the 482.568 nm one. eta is 0.004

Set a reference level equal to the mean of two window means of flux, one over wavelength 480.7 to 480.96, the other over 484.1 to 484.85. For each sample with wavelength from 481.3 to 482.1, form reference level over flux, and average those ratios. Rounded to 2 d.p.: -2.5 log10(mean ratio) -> -0.03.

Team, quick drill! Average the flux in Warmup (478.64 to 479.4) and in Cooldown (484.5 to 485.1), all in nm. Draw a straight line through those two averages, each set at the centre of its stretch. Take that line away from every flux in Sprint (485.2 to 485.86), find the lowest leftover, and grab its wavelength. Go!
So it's 485.801 nm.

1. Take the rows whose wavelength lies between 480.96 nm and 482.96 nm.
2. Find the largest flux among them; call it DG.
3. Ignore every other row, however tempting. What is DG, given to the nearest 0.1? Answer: 51.7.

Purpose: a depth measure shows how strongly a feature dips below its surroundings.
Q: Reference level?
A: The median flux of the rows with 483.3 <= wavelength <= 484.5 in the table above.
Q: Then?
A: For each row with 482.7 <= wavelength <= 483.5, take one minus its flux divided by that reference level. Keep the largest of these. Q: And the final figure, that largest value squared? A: 0.0016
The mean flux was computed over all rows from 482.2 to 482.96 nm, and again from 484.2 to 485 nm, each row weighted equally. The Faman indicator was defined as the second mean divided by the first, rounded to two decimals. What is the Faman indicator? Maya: 1.01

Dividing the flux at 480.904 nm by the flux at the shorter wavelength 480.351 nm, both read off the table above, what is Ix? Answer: 1.06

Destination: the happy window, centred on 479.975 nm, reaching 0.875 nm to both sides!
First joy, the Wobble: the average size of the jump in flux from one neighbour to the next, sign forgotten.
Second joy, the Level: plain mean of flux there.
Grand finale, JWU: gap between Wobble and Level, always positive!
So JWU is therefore 48.2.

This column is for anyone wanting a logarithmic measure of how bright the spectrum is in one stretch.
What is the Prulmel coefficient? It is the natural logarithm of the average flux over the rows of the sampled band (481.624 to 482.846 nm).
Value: 3.88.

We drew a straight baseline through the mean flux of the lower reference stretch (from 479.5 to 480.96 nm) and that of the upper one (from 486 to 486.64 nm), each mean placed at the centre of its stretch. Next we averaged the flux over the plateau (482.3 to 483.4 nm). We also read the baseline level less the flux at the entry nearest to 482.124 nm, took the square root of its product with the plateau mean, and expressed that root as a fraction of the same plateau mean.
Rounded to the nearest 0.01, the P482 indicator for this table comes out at 0.19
